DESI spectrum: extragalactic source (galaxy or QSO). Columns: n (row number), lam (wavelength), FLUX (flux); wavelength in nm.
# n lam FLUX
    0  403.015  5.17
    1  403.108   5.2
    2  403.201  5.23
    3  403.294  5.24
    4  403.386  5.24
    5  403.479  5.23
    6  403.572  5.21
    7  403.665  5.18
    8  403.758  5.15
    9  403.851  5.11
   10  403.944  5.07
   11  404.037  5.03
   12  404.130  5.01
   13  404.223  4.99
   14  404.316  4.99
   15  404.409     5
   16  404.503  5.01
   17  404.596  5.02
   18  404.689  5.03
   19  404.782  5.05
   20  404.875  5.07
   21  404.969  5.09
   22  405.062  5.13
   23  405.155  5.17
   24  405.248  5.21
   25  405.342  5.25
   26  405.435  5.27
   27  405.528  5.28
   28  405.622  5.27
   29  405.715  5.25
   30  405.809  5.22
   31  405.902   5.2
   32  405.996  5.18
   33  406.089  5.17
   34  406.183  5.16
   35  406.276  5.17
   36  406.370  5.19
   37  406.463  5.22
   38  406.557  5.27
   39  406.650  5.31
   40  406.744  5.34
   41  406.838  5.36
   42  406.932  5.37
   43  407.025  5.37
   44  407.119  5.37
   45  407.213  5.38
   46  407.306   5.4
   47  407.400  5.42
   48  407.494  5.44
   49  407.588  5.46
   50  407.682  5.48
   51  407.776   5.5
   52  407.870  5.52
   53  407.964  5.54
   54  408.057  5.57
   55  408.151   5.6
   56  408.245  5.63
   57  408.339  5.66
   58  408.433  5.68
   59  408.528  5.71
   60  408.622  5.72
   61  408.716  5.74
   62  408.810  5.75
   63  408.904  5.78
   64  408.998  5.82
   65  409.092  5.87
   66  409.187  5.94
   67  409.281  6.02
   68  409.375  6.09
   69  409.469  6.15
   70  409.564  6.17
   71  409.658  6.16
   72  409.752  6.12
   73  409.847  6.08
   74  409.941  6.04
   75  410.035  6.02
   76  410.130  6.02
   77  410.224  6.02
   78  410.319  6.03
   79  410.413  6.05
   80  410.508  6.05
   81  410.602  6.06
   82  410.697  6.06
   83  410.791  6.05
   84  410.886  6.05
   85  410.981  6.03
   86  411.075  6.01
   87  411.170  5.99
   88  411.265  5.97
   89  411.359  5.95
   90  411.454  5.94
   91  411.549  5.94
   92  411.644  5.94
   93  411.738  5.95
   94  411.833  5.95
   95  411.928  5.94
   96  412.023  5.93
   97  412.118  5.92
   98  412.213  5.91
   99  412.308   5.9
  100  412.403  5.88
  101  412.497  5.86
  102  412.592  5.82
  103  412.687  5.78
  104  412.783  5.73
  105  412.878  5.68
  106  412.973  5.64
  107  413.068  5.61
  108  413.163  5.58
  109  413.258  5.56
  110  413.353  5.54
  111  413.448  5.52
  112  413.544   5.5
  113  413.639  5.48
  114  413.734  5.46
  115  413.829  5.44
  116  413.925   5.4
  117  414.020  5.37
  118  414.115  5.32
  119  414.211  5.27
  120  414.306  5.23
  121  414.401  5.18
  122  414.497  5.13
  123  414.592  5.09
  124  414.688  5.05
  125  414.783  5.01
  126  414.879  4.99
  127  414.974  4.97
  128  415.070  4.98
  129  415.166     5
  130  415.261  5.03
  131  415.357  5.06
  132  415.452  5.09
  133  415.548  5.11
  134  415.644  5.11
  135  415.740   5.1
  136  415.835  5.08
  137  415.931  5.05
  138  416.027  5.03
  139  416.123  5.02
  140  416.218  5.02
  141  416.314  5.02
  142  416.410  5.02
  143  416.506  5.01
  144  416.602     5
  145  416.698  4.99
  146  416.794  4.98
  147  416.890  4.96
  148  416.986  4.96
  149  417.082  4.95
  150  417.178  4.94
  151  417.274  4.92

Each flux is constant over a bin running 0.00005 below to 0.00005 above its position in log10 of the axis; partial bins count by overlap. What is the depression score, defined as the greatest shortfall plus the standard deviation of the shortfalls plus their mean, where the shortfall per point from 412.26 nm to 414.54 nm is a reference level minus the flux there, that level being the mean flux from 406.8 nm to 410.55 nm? 1.06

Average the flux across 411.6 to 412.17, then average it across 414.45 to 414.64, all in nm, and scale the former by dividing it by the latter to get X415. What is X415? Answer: 1.16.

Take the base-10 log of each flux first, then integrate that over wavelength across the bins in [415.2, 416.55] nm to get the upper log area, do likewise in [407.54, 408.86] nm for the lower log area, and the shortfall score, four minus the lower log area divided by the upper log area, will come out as 2.96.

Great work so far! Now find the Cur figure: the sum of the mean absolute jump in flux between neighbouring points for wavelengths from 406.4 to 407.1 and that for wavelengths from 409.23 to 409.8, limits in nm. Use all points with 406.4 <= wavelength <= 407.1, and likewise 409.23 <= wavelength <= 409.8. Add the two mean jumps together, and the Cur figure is 0.065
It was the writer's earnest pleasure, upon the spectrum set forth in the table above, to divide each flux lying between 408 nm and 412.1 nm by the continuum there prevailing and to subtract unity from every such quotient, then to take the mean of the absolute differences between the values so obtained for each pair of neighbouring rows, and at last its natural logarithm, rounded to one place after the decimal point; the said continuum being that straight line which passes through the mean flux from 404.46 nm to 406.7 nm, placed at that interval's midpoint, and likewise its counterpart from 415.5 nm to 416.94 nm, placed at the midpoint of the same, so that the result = -5.4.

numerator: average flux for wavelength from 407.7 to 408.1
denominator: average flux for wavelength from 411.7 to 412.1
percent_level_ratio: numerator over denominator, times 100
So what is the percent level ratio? 93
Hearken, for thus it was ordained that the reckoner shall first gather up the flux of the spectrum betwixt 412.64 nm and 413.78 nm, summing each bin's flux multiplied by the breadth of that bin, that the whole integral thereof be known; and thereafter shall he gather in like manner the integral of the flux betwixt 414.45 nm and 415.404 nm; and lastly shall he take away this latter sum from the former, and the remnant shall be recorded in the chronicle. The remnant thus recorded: 2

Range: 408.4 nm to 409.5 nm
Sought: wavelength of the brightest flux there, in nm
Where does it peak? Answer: 409.469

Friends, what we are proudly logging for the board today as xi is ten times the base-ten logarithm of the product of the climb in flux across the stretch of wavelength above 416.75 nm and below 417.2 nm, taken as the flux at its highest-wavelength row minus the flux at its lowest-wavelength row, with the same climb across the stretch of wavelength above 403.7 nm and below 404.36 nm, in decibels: -21.9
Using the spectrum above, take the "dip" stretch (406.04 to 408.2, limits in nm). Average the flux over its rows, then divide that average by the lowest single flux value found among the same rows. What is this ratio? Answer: 1.04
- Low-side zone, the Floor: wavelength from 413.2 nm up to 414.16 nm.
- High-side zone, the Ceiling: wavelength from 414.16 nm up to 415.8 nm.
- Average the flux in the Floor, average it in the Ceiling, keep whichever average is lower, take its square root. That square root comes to 2.25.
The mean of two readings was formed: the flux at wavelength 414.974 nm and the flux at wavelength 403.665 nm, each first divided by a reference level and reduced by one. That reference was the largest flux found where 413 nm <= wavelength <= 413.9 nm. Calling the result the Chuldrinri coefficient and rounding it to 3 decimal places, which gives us -0.095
